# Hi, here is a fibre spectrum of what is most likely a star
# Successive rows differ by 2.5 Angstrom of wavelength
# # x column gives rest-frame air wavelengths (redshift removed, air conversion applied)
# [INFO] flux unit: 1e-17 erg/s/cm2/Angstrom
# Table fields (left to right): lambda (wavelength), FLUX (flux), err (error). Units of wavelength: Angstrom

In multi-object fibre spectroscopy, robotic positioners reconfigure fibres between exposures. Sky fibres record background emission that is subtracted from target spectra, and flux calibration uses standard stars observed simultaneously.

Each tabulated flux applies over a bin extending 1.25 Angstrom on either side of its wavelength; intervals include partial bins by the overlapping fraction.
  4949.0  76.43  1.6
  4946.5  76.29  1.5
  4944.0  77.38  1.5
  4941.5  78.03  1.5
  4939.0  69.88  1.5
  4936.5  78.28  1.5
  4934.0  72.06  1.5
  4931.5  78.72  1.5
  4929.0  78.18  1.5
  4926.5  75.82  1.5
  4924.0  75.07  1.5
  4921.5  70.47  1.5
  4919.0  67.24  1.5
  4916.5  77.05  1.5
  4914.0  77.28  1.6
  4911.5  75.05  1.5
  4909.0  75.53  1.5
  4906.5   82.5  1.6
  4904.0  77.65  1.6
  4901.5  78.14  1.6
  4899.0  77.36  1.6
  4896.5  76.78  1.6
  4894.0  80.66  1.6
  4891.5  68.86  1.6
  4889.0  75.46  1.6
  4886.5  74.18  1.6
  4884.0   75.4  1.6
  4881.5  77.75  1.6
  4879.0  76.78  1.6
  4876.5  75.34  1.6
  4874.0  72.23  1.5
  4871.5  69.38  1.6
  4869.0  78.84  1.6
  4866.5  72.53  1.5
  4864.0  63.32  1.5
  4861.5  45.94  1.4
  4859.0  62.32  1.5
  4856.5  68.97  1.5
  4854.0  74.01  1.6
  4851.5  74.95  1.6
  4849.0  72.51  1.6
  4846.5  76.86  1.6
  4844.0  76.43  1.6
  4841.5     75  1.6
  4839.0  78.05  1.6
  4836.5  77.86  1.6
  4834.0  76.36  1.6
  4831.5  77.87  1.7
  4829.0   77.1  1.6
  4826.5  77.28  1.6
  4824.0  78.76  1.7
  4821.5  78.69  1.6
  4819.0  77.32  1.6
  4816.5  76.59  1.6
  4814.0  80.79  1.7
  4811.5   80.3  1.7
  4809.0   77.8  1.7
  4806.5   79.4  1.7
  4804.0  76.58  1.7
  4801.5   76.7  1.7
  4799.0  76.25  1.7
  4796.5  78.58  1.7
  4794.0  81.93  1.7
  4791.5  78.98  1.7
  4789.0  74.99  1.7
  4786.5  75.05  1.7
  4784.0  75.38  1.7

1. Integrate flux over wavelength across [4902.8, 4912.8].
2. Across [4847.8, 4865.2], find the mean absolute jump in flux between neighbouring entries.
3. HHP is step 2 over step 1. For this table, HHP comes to 0.010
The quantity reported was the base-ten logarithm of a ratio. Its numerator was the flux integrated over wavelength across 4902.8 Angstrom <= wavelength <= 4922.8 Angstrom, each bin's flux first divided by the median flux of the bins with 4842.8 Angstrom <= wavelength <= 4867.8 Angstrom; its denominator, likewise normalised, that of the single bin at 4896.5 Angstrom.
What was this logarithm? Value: 1.29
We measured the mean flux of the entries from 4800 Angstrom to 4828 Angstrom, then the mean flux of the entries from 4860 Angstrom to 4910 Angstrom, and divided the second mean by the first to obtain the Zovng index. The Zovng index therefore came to 0.94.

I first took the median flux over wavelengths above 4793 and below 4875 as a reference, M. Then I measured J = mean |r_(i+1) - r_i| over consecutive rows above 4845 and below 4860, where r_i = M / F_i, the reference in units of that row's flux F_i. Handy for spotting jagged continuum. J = 0.060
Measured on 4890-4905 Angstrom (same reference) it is 0.047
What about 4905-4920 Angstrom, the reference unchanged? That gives 0.054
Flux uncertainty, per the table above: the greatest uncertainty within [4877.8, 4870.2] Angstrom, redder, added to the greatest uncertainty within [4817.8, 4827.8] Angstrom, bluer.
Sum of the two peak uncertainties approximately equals 3.30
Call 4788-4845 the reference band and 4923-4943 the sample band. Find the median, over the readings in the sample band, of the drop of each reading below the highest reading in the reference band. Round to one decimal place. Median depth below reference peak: 5.0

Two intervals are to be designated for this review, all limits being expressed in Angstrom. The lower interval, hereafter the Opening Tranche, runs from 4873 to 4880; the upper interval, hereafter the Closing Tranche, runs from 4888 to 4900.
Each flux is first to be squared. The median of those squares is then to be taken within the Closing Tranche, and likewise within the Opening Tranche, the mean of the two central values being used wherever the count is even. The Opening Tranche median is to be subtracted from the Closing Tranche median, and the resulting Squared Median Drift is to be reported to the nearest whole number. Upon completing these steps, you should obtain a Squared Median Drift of 219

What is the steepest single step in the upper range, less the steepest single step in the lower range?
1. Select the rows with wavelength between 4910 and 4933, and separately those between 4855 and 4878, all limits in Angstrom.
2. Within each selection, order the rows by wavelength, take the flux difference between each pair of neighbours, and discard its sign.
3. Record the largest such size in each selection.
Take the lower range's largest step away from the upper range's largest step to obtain -8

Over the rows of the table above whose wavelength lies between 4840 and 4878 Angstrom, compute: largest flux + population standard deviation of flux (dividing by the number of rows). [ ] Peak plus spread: 86.8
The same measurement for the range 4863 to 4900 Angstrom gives 85.0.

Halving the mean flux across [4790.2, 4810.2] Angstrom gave 39.1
